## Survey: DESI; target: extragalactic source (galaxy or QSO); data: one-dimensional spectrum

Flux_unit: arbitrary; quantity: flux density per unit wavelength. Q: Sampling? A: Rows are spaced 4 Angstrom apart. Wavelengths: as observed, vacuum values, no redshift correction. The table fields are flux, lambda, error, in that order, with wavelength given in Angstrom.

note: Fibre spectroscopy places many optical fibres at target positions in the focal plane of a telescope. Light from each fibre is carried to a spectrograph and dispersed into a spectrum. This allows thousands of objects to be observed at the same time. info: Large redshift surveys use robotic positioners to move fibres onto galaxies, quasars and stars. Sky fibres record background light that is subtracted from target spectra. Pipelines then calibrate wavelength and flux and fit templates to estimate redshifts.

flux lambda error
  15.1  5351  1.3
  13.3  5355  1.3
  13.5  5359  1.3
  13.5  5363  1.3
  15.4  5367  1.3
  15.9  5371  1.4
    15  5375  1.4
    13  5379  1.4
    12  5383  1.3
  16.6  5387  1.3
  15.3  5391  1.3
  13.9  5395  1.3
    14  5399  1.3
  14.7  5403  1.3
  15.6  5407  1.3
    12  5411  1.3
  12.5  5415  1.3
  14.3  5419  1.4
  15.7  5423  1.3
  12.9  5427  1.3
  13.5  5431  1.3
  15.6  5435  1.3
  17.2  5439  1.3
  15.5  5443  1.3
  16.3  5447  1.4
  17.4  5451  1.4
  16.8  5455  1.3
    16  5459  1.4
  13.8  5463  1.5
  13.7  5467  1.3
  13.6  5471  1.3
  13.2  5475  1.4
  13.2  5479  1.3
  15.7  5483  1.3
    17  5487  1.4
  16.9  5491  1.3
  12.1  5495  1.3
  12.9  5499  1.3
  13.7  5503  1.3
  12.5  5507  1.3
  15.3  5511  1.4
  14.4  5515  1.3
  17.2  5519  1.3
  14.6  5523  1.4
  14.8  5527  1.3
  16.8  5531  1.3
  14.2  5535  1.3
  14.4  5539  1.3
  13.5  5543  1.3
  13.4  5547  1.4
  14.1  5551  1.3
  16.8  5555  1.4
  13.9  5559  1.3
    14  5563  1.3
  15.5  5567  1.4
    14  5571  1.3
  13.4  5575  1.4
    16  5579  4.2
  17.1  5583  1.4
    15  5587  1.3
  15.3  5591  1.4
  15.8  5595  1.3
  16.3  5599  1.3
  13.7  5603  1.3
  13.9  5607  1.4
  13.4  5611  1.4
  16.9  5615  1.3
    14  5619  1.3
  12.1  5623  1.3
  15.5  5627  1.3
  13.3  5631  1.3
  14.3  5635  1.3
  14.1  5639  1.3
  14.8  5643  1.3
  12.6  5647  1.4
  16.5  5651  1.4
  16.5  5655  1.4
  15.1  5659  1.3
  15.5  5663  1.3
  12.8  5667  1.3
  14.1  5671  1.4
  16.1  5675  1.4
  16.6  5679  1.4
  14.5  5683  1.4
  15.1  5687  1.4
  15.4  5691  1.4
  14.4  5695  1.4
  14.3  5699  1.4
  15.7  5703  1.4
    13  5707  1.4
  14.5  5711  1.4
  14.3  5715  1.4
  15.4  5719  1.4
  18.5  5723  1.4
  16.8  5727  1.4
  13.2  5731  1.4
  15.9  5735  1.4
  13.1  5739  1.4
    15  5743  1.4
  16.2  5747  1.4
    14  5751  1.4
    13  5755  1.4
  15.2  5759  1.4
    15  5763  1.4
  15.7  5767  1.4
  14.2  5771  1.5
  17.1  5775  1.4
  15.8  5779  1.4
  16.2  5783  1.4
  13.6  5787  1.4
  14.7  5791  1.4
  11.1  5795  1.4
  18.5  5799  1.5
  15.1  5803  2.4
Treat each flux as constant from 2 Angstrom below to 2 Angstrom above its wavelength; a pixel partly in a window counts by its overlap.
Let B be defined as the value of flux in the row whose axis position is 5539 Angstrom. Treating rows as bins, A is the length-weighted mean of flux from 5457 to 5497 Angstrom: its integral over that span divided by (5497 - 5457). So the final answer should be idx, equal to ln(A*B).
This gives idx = 5.34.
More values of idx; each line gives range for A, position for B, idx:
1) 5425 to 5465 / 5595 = 5.50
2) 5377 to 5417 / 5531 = 5.46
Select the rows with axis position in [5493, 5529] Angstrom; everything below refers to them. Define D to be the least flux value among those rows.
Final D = 12.1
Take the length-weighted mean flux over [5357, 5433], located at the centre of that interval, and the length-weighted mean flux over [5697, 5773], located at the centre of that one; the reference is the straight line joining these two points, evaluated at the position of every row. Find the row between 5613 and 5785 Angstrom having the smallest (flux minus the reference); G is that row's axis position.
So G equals 5623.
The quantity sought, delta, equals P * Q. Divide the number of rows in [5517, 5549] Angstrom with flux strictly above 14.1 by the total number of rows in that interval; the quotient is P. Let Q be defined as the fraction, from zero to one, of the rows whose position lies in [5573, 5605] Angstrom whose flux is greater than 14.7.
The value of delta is 0.56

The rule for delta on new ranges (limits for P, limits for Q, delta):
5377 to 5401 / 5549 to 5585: 0.15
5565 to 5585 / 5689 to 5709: 0.24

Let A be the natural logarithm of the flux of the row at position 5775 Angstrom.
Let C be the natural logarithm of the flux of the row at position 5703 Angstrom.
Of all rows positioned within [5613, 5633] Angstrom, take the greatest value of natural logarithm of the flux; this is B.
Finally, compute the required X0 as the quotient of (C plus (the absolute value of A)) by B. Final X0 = 1.98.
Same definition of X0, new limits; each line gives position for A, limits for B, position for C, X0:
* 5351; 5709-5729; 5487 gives 1.90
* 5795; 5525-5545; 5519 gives 1.86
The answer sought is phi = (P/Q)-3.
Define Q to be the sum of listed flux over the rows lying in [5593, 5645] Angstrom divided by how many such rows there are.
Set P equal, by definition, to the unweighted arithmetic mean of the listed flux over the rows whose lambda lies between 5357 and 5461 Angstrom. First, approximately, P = 14.8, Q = 14.5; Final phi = -1.98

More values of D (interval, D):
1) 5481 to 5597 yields 12.1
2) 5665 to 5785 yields 12.8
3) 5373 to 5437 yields 12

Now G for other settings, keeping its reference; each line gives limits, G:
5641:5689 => 5647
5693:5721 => 5707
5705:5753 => 5707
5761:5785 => 5771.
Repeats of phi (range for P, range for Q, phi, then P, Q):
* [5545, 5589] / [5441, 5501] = -2.01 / 14.8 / 14.9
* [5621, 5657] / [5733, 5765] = -2.02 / 14.4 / 14.7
